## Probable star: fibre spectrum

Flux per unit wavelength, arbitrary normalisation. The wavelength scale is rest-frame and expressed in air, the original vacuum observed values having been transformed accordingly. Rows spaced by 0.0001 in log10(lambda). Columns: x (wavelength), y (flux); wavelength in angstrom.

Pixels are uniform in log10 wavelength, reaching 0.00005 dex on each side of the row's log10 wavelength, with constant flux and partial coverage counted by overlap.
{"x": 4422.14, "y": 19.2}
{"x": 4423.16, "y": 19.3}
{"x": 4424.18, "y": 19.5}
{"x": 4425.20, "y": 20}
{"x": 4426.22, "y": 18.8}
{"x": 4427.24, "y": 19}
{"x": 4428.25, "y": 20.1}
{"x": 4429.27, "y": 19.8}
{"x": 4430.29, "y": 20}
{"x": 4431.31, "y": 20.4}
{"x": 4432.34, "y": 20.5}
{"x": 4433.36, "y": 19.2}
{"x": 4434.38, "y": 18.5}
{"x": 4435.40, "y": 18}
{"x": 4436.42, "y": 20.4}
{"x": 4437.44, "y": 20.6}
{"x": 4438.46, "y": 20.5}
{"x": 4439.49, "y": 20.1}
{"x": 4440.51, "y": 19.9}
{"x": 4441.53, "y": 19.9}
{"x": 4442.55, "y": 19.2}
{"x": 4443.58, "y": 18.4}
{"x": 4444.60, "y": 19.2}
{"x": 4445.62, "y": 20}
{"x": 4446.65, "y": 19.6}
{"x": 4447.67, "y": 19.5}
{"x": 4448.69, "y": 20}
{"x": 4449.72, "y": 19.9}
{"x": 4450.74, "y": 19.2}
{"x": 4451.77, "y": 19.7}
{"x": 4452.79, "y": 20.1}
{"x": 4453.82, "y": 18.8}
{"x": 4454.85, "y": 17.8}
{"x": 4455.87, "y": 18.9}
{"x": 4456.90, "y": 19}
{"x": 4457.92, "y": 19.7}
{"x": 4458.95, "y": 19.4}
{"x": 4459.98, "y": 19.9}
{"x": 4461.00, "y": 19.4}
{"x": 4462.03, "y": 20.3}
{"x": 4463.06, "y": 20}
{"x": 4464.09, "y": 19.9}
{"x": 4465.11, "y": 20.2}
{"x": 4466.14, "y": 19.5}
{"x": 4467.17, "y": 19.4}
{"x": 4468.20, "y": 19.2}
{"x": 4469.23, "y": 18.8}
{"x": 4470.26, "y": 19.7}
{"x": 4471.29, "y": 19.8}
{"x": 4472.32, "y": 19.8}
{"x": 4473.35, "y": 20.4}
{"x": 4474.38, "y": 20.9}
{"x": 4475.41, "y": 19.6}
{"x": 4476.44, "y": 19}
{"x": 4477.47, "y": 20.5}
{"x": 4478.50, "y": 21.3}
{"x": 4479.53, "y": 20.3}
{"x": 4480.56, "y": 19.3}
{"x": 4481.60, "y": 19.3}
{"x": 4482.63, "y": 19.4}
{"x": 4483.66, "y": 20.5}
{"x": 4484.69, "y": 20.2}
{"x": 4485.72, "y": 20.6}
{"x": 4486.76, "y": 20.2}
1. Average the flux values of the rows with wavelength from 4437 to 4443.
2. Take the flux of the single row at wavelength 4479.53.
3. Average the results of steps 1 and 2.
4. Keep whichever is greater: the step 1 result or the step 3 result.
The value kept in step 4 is 20.2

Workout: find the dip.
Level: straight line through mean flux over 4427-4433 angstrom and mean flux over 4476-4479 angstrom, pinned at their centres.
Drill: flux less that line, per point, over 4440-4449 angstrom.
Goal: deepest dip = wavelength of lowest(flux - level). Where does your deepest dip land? 4443.58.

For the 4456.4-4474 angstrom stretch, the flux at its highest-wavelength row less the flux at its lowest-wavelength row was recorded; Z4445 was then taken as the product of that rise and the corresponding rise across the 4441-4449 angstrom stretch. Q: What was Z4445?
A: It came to 0.14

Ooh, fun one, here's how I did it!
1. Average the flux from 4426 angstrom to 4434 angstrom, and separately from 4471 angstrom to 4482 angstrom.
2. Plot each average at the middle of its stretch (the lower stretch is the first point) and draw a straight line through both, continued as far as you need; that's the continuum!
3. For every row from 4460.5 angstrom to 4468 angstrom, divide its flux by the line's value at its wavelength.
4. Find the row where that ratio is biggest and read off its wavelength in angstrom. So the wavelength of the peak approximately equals 4462.03 angstrom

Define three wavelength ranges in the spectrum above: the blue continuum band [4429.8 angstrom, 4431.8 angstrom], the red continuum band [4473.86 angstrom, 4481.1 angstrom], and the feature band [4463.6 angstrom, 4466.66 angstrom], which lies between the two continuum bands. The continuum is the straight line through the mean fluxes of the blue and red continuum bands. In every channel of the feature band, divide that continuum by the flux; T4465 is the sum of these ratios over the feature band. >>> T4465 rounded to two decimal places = 3.04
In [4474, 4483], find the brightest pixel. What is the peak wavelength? 4478.50 angstrom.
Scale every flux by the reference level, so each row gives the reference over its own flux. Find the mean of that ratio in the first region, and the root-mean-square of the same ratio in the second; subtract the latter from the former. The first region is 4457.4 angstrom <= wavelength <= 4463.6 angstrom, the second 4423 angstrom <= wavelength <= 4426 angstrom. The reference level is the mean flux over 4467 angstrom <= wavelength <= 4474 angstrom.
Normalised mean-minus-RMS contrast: -0.01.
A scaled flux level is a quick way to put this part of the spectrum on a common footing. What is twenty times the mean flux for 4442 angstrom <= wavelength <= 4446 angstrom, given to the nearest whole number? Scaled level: 384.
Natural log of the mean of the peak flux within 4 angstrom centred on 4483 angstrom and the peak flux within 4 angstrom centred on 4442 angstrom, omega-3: 3.01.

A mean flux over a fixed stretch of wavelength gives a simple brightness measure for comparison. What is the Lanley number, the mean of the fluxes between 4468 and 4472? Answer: 19.4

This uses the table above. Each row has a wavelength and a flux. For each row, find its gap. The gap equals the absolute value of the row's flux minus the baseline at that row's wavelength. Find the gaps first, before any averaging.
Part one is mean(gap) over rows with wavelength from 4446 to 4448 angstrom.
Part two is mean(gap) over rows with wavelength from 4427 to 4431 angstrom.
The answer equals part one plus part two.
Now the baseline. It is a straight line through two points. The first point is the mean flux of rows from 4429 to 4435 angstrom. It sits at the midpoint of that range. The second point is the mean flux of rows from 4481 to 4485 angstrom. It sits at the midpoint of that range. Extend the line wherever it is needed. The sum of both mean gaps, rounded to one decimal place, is 0.6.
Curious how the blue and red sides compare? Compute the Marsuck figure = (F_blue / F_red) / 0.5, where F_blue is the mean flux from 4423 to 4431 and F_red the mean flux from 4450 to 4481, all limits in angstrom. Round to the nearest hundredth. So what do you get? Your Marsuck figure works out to 1.99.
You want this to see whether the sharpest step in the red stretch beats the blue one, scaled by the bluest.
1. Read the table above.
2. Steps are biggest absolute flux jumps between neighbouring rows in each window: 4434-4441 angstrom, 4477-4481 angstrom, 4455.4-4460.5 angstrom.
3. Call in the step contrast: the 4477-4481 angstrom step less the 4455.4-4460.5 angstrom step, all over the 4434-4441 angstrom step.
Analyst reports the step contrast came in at 0.1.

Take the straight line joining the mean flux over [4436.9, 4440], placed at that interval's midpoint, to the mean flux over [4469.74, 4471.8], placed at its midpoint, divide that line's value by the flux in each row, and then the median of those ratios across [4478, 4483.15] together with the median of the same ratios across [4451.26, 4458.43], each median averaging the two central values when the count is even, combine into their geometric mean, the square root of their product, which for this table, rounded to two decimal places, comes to 1.03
